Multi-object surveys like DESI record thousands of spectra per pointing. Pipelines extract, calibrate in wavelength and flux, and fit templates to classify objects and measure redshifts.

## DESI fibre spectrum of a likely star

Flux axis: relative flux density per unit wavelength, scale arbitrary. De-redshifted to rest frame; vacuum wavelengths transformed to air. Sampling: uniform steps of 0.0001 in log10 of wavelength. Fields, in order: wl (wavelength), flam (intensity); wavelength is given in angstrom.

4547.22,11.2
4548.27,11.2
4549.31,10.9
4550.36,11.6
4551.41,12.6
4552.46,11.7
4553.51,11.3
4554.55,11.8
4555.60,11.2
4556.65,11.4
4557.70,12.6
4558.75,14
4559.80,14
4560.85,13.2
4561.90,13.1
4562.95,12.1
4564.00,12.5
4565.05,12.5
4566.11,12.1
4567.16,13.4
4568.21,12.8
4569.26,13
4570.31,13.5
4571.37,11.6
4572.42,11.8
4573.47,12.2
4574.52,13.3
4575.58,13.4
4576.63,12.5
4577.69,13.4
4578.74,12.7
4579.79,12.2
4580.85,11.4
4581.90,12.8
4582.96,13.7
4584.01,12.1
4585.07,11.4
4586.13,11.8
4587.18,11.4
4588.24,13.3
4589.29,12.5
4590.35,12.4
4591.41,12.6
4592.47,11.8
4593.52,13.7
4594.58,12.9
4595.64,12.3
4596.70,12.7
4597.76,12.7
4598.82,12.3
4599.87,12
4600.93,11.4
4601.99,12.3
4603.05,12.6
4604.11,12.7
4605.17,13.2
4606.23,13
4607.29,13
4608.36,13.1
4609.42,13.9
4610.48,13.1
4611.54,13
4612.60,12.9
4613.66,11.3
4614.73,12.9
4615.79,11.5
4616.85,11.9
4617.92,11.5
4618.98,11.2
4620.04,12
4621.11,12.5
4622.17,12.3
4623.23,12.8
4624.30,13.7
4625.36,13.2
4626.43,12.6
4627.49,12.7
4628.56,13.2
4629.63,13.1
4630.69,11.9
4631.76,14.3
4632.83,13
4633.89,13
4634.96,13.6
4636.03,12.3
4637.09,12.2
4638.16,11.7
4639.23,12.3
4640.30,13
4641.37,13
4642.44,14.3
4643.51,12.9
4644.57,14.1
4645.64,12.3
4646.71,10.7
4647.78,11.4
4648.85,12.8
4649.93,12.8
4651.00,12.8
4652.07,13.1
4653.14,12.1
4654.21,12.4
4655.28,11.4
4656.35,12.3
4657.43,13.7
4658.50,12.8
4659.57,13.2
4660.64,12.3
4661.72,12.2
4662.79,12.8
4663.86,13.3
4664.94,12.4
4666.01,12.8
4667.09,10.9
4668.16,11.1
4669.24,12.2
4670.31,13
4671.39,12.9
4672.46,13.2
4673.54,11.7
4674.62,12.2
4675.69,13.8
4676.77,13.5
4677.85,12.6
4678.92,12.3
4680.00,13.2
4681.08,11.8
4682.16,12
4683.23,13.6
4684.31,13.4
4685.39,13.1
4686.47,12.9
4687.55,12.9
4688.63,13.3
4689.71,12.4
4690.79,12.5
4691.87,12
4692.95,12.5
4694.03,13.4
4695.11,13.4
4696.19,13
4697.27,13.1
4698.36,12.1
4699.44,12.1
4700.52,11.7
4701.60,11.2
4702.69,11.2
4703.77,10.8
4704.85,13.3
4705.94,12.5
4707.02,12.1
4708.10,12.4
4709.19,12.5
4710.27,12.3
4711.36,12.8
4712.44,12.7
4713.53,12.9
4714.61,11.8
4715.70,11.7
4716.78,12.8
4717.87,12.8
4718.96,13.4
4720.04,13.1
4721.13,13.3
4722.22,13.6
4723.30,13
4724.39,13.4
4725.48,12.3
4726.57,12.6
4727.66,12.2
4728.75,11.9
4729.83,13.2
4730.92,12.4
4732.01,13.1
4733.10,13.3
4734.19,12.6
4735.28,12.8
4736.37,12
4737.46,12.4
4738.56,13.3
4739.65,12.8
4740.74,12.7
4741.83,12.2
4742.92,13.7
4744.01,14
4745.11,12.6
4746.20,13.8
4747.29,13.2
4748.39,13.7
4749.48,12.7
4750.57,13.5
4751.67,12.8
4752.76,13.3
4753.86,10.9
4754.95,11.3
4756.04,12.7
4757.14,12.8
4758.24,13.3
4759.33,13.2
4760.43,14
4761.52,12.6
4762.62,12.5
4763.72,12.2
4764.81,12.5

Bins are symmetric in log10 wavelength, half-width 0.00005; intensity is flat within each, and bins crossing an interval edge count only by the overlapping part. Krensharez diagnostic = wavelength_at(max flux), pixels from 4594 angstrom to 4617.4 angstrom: 4609.42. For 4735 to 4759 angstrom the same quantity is 4744.01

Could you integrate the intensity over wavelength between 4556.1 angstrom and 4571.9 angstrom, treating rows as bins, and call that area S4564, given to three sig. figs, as 202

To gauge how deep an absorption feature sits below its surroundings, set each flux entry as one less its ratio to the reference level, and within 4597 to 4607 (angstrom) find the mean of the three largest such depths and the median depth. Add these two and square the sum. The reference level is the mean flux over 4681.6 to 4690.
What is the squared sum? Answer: 0.012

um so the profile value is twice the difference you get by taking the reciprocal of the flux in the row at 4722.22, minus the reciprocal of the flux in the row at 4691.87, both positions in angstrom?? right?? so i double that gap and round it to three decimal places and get -0.020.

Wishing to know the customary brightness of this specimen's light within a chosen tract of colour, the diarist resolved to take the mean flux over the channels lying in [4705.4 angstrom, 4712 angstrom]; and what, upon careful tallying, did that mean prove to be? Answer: 12.4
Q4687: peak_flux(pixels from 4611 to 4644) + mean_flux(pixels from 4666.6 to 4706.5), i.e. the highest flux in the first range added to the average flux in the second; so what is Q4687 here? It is 26.8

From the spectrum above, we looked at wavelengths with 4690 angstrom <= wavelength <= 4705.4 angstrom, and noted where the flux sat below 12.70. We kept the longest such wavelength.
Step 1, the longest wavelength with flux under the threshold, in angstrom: 4703.77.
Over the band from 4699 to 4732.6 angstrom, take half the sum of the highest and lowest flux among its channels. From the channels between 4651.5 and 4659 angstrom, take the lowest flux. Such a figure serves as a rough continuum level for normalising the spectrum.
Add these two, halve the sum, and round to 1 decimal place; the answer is 11.8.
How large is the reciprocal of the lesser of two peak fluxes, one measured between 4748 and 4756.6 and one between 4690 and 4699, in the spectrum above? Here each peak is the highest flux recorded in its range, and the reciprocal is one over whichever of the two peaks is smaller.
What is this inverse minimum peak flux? 0.0746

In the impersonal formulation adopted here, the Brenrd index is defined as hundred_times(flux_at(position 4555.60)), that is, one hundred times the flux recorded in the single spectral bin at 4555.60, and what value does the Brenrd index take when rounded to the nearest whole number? 1120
